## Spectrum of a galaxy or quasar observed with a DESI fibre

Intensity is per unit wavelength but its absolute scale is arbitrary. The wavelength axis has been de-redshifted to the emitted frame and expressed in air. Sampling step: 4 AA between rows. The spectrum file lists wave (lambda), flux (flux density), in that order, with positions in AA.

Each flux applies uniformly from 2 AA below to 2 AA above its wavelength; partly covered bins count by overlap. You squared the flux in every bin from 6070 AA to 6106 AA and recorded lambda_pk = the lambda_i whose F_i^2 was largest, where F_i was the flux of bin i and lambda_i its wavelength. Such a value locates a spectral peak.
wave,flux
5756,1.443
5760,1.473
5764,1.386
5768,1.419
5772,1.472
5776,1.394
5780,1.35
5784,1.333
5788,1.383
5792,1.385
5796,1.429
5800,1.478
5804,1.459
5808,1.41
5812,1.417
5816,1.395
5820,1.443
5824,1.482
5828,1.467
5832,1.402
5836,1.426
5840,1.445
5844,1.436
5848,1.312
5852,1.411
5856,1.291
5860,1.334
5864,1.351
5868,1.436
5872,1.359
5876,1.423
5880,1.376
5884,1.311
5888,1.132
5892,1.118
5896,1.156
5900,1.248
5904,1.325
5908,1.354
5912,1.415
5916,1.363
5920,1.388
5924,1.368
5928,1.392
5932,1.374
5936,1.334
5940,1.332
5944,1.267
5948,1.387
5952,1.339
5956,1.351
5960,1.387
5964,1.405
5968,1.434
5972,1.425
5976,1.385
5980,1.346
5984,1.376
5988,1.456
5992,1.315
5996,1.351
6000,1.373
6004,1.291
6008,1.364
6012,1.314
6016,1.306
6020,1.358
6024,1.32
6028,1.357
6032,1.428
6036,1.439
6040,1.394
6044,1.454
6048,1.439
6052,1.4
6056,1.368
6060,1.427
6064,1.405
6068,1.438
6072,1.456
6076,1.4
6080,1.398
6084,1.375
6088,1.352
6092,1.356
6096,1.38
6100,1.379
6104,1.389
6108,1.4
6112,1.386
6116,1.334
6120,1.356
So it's 6072 AA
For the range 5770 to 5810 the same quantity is 5800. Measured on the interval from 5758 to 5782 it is 5760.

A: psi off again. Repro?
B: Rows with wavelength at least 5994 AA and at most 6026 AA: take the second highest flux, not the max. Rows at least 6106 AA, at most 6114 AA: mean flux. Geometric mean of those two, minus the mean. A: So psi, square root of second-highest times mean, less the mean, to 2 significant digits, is -0.015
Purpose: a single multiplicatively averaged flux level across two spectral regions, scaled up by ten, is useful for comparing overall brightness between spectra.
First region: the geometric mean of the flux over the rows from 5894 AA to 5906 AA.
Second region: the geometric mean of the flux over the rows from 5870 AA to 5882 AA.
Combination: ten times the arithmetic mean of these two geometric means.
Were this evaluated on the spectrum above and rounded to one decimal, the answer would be 13.1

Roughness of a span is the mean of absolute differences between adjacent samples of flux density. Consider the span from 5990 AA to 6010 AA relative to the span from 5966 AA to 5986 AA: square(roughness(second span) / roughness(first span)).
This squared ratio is 3.3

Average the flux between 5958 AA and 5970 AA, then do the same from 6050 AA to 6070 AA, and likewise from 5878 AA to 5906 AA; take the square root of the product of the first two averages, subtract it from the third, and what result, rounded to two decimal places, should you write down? -0.17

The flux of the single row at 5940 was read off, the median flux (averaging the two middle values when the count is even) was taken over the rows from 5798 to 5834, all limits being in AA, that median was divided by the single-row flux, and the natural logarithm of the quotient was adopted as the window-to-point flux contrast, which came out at 0.080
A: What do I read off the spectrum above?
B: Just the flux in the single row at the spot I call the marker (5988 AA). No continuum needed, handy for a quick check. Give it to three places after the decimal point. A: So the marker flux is 1.456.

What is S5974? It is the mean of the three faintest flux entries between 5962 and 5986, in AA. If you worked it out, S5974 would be 1.37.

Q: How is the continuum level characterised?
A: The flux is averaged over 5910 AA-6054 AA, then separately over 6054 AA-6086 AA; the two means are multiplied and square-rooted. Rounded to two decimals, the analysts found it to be 1.39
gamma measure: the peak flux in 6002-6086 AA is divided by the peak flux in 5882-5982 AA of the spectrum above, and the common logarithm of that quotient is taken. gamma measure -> 0.0066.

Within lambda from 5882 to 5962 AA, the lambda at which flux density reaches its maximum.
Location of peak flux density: 5912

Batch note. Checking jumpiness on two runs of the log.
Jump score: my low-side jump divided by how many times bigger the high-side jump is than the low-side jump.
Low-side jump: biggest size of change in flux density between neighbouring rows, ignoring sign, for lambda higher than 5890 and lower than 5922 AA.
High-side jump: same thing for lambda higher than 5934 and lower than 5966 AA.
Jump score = 0.071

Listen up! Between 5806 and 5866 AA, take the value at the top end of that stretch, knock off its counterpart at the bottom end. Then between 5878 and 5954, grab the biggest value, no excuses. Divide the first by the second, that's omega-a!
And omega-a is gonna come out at -0.042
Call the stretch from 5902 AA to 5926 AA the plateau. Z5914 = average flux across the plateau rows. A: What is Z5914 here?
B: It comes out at 1.37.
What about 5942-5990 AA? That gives 1.38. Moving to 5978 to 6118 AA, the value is 1.38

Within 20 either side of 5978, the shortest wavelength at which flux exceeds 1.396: 5964 AA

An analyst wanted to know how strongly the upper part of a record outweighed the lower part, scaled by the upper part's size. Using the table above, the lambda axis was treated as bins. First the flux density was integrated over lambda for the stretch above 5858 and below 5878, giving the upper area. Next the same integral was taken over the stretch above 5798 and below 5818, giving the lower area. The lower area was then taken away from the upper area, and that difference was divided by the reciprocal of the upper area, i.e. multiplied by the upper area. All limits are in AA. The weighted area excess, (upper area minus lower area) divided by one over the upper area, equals -28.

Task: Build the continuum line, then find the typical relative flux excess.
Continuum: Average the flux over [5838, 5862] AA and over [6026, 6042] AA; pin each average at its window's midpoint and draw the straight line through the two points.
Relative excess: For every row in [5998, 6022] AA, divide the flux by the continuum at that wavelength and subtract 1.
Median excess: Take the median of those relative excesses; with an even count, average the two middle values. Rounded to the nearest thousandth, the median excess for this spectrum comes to -0.047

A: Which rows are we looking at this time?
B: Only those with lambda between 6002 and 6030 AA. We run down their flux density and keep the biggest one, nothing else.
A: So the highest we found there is 1.364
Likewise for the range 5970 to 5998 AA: 1.456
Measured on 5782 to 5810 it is 1.478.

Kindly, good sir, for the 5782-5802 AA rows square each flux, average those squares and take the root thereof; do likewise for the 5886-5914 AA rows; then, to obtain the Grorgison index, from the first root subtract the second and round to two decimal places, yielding 0.15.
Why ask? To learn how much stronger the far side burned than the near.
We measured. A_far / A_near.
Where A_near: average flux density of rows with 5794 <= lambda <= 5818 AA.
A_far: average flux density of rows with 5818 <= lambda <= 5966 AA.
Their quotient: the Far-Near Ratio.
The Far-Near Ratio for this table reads 0.95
